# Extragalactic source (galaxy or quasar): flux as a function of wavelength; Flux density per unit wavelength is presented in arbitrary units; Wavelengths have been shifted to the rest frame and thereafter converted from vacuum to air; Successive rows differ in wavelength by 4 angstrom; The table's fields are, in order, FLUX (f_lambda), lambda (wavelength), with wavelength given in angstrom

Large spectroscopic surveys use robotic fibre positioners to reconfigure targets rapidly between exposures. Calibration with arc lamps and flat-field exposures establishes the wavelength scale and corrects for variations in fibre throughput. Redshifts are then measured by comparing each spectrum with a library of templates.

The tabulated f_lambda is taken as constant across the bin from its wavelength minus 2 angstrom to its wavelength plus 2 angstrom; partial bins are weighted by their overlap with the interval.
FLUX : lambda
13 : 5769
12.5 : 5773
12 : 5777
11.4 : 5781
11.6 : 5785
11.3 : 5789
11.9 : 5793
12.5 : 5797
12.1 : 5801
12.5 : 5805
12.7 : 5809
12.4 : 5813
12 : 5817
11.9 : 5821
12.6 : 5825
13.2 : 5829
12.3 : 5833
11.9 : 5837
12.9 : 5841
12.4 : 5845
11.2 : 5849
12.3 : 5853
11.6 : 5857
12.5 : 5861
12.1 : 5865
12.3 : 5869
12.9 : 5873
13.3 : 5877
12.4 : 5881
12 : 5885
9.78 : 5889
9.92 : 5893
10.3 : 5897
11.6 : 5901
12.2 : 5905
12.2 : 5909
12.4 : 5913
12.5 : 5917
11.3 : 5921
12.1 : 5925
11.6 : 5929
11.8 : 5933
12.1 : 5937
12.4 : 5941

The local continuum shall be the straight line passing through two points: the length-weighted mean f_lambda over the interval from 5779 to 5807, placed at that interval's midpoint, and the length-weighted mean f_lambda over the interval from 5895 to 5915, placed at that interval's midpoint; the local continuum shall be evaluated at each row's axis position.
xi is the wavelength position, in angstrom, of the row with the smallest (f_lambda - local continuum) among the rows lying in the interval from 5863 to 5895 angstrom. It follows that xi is 5889 angstrom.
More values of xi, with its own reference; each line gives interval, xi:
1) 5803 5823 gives 5821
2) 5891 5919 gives 5893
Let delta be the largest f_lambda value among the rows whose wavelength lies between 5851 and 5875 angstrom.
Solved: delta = 12.9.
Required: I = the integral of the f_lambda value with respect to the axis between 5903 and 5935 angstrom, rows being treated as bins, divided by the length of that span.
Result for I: 12.0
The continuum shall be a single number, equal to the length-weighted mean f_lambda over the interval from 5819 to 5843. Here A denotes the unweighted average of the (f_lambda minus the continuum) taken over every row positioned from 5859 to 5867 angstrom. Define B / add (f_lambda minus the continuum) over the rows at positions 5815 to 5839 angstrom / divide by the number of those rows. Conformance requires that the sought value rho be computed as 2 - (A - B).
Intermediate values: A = -0.2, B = -0.15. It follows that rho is 2.0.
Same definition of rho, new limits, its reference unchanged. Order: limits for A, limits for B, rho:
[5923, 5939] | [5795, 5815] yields 2.5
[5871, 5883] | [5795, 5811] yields 1.6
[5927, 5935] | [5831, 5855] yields 2.5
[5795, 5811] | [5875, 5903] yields 0.9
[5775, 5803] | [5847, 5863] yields 2.1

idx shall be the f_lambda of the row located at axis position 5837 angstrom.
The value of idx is 11.9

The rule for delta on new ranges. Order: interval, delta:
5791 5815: 12.7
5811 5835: 13.2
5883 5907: 12.2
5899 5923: 12.5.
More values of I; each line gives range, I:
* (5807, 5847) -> 12.4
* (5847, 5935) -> 11.8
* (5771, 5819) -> 12.1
